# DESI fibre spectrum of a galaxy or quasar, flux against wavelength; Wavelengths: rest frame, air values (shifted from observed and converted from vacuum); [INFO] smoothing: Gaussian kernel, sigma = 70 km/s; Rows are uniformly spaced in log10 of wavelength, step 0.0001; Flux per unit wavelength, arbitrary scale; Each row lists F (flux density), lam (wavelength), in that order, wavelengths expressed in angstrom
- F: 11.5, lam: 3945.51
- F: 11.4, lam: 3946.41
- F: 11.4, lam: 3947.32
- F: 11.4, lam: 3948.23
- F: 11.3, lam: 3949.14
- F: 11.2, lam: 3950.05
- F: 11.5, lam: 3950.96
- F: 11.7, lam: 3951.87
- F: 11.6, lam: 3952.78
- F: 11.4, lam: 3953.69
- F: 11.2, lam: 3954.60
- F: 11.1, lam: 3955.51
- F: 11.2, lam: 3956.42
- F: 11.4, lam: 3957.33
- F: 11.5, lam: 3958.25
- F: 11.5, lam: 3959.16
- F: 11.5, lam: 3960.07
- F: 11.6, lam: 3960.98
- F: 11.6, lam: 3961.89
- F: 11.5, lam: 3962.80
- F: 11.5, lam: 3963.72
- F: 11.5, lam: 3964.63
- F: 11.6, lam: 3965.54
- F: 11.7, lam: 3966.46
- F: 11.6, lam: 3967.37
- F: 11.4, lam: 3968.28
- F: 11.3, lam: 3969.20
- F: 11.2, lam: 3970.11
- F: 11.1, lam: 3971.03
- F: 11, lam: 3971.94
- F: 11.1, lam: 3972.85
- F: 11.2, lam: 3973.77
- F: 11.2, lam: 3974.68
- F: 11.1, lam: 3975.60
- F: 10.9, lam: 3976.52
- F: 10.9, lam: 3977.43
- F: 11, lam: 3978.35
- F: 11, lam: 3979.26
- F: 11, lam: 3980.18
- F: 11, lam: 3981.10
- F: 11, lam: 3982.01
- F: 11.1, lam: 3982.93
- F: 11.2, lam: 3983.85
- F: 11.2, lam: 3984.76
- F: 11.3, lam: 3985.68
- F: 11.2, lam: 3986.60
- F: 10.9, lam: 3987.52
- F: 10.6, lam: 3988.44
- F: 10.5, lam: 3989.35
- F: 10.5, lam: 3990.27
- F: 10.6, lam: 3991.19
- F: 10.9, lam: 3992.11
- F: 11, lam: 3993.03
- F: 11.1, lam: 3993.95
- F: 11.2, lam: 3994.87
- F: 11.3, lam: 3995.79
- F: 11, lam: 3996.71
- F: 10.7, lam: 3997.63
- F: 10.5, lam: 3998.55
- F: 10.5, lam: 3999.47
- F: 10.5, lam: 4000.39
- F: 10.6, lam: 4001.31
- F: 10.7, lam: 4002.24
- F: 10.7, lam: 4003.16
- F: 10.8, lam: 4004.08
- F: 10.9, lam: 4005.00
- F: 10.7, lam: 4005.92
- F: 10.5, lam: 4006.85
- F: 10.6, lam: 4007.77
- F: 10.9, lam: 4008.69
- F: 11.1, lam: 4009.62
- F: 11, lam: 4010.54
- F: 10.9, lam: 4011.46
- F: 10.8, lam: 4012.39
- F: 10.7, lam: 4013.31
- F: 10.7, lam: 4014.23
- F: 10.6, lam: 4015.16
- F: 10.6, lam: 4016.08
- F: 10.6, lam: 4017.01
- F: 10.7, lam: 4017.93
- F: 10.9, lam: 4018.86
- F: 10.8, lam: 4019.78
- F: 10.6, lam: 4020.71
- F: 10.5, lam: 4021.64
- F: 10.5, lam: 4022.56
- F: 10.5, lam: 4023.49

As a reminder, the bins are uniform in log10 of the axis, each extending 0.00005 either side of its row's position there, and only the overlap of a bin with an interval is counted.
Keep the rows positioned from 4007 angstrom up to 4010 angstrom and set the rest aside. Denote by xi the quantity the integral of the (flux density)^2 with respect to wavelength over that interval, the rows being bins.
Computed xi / 351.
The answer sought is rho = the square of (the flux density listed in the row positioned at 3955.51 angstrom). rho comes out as 123.2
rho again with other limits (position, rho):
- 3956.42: 125.4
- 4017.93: 114.5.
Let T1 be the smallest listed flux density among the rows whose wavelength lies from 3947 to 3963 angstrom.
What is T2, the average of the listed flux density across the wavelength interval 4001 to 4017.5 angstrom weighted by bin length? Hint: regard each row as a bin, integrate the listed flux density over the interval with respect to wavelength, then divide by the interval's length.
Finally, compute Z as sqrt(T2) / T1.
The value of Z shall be 0.295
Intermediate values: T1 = 11.1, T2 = 10.7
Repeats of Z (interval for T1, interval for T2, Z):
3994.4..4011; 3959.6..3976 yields 0.321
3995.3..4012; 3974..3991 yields 0.316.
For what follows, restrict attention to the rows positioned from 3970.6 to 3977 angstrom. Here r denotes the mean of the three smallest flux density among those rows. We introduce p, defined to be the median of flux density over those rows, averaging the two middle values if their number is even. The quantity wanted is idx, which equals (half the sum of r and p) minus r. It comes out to 0.05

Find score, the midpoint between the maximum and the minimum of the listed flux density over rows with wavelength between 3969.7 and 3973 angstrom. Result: 11.1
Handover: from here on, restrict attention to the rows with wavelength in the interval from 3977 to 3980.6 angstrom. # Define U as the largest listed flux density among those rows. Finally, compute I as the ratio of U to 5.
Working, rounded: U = 11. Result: 2.20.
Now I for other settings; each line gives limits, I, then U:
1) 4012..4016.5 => 2.16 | 10.8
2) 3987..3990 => 2.18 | 10.9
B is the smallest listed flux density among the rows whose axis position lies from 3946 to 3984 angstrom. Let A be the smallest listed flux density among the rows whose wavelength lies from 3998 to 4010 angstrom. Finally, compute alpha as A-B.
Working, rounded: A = 10.5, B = 10.9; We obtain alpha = -0.4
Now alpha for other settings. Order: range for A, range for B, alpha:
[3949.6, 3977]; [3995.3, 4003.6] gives 0.4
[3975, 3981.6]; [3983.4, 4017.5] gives 0.4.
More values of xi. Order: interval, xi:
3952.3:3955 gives 351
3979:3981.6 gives 315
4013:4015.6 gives 296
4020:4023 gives 334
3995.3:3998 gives 328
